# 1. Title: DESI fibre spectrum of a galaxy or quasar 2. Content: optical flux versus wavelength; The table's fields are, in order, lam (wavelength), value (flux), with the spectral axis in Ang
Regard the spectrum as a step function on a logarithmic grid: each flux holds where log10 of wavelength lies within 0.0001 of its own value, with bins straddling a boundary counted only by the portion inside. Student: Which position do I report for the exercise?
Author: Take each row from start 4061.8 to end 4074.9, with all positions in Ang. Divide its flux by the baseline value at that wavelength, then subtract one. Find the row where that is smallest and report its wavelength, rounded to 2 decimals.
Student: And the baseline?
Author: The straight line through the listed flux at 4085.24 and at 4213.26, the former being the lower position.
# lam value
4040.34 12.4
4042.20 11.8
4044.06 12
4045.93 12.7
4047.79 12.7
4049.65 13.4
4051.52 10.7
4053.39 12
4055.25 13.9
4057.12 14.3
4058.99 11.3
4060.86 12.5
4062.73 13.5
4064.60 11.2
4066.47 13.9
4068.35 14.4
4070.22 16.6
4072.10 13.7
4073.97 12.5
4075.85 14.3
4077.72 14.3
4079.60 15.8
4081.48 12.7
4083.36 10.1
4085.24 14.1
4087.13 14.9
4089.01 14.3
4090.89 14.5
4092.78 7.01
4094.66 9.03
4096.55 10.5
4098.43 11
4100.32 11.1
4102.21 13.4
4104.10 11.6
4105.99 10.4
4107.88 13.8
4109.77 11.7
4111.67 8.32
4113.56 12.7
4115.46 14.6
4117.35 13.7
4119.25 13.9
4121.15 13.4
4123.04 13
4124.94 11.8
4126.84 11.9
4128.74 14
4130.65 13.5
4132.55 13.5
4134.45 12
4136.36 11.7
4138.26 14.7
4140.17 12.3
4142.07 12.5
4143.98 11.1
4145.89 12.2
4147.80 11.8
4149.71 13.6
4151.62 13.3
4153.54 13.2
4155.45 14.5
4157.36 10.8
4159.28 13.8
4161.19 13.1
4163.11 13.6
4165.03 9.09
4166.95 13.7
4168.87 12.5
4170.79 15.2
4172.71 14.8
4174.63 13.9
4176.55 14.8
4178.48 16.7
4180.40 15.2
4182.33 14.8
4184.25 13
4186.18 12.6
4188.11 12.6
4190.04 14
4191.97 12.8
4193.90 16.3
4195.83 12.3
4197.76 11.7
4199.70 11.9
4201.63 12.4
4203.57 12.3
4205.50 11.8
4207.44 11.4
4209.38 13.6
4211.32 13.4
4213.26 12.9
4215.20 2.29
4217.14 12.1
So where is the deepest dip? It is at 4064.60 Ang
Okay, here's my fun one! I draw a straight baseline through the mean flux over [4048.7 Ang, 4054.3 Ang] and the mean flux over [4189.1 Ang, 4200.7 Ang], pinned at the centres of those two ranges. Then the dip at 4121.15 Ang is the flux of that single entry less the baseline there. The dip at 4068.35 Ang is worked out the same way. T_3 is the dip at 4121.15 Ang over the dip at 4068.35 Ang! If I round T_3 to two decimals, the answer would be 0.37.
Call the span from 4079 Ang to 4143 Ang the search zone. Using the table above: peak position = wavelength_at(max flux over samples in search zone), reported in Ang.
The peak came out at 4079.60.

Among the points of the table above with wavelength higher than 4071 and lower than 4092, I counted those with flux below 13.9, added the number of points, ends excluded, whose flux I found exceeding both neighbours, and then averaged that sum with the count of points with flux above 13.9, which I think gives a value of 6.5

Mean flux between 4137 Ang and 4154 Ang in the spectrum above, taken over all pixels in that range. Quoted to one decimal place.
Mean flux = 12.7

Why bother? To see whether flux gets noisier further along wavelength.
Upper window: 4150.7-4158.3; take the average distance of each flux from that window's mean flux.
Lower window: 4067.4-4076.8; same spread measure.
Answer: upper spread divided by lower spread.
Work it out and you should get 1.1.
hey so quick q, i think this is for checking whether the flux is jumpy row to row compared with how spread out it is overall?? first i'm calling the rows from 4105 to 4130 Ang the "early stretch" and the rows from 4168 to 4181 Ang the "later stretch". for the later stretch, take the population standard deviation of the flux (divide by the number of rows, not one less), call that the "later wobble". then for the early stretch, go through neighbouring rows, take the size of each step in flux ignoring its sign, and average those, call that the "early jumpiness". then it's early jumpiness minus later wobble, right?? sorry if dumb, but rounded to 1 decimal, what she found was 0.5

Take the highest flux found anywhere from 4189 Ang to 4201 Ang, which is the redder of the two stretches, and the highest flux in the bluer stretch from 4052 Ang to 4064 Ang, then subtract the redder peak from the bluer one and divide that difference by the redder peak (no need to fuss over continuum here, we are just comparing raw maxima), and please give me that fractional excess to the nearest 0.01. -0.12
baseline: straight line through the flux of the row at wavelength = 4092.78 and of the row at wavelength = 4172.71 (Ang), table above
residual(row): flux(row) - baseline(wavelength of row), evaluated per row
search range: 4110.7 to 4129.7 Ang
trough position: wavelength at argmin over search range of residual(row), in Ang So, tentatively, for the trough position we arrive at 4111.67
